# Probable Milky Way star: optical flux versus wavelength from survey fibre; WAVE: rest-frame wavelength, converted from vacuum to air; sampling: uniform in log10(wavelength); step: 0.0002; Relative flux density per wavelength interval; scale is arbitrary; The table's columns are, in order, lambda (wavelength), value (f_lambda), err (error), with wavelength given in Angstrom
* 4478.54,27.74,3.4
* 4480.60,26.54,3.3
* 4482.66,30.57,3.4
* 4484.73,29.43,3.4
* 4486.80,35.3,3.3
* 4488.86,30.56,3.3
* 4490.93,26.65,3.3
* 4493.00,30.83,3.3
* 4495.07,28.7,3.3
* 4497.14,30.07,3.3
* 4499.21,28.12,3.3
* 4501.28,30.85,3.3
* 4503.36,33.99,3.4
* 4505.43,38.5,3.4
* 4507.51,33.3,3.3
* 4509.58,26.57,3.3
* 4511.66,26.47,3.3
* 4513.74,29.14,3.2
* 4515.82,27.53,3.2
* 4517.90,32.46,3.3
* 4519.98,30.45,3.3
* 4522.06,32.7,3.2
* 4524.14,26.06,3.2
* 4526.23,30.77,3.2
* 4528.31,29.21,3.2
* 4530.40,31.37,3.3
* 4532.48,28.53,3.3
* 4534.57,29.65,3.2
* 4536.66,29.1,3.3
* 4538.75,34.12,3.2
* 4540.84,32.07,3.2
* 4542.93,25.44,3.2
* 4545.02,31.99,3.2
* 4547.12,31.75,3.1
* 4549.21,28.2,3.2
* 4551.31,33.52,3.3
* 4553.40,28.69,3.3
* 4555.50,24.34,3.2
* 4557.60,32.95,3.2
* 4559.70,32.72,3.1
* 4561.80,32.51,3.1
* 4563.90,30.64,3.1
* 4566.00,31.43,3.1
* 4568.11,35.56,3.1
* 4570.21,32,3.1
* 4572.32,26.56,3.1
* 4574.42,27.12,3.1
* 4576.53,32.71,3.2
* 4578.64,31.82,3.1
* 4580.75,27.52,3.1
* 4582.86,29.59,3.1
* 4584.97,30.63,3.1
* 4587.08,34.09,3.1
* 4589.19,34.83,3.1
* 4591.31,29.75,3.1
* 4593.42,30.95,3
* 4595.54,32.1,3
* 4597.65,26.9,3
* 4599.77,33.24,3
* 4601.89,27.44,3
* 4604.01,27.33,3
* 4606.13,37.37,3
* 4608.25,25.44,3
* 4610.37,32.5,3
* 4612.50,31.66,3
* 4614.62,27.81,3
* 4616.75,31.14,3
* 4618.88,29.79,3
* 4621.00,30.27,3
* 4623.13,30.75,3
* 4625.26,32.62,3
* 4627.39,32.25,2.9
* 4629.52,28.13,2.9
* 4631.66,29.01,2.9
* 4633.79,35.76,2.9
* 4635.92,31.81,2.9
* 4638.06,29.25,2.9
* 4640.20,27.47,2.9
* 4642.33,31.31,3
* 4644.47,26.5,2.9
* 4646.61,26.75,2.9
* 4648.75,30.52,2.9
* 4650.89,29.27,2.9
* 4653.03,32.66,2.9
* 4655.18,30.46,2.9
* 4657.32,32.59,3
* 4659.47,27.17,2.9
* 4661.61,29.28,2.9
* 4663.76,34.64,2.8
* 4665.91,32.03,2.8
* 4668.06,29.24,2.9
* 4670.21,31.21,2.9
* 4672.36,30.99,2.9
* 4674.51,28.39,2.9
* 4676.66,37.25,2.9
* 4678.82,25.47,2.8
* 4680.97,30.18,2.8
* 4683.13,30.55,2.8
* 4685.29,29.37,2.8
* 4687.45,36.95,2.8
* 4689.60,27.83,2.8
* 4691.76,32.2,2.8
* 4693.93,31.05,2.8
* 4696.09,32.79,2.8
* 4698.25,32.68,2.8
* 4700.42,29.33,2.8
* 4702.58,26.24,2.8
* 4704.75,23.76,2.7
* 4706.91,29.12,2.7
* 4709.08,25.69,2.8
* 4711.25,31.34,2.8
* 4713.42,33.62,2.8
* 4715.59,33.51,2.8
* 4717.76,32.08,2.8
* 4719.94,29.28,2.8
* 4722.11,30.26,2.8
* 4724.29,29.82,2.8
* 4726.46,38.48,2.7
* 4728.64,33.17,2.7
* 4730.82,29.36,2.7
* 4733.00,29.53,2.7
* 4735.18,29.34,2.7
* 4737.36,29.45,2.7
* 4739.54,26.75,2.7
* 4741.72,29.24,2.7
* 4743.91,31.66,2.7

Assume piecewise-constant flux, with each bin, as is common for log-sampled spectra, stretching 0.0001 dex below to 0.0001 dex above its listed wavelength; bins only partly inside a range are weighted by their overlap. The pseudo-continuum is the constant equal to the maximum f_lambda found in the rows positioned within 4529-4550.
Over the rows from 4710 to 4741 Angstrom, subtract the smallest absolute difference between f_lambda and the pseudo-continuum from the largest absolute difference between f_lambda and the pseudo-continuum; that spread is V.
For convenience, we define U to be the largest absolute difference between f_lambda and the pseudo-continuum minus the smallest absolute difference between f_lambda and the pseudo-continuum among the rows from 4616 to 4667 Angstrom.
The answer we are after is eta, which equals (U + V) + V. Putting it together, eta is 21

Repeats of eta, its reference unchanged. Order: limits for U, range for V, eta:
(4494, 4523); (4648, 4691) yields 24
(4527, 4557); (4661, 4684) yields 26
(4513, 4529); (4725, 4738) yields 14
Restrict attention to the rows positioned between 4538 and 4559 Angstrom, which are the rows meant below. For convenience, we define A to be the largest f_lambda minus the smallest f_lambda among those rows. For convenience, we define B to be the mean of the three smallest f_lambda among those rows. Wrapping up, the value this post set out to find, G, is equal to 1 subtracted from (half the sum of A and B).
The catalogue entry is 16.9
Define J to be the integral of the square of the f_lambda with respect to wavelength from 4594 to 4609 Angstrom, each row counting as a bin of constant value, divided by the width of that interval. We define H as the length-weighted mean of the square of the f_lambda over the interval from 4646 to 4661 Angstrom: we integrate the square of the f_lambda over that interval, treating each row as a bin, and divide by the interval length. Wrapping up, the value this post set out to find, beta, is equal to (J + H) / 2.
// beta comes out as 913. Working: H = 904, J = 922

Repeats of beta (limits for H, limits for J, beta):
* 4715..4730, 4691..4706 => 970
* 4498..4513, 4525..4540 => 953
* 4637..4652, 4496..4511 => 917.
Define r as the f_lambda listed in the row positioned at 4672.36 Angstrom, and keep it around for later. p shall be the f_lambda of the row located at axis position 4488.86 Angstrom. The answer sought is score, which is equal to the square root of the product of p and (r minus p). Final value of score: 3.6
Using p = 30.56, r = 30.99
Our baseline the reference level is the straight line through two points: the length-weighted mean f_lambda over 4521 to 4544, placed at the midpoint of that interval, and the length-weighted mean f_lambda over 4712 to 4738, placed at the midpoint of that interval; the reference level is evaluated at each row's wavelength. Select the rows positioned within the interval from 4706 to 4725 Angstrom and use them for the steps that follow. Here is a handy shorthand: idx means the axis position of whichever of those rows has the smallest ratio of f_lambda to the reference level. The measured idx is 4709.08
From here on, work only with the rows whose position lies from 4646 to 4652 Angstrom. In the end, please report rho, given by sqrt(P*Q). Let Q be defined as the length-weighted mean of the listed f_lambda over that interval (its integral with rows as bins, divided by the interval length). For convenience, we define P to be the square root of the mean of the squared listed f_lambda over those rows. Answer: 29.0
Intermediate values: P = 28.9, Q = 29.1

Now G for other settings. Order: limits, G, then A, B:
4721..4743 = 19.1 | 11.7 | 28.4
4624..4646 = 17.3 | 9.3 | 27.4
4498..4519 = 18.4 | 12.0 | 26.9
